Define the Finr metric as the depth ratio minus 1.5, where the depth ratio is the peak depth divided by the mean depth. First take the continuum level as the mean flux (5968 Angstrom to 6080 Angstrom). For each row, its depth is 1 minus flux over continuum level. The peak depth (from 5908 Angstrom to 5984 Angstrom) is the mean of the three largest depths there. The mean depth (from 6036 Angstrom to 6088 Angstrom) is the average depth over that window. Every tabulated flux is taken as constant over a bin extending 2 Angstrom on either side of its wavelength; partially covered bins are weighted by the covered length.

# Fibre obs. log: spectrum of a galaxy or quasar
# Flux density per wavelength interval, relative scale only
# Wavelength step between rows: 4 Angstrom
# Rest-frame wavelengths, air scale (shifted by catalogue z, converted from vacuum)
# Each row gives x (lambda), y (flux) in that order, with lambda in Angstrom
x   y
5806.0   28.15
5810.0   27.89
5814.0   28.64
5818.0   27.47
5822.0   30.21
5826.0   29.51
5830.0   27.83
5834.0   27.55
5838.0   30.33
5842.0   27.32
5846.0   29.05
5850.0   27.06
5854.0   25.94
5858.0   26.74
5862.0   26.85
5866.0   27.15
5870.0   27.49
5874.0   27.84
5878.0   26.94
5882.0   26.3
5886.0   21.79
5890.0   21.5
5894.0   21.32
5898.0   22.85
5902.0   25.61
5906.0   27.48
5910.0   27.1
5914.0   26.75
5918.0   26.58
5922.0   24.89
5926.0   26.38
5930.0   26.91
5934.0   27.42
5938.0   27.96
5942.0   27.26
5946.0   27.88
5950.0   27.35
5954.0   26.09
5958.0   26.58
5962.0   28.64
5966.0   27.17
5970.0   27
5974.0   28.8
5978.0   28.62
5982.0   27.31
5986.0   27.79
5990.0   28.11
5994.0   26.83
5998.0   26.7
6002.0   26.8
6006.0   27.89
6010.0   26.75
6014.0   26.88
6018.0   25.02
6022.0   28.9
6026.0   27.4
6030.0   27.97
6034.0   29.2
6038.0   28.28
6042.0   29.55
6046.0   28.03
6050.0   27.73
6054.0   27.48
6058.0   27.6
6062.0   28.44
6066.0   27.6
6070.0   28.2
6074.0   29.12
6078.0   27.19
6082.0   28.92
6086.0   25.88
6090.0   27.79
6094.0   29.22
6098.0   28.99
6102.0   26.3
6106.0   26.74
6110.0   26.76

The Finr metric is -10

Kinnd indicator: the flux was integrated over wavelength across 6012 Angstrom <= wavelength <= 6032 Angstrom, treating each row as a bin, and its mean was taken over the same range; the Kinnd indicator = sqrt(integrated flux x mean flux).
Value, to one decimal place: 121.8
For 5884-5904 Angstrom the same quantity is 101.1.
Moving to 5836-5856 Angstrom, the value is 125.0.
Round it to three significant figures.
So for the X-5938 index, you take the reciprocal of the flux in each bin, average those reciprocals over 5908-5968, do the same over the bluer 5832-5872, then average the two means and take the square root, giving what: 0.192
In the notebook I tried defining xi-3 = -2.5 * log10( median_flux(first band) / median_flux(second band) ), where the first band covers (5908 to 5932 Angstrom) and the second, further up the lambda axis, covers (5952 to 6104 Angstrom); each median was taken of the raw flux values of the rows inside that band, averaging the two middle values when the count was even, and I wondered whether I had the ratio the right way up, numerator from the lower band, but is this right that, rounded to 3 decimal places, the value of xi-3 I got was 0.044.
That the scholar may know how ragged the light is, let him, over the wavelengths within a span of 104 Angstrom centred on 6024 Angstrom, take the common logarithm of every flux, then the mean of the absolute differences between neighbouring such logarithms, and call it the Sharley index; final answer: 0.0143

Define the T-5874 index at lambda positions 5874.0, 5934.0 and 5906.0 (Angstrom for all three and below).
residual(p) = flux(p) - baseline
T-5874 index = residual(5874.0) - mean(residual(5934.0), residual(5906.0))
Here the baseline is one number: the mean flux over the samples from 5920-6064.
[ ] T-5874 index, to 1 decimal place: 0.4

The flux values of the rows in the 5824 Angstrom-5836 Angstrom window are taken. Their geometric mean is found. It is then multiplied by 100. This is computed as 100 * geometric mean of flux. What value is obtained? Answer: 2828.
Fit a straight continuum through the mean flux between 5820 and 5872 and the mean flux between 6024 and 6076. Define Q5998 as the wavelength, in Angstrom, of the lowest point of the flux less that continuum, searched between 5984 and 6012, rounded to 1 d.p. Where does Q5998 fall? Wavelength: 5998.0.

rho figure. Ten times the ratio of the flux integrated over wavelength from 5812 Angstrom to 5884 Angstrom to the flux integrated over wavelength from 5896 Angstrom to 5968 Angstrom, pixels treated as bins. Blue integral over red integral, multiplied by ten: 10.4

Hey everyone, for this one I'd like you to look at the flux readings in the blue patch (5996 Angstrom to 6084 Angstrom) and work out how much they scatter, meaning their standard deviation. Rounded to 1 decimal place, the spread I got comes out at 1.0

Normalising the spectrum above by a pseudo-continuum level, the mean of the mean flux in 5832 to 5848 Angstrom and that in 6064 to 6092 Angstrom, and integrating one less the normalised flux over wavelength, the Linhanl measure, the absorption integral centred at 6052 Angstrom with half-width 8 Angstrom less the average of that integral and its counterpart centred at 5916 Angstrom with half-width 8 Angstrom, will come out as -0.39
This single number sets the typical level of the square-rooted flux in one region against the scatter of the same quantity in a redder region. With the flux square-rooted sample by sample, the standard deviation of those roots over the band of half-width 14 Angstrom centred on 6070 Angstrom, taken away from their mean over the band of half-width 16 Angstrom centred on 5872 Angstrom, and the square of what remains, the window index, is 25.7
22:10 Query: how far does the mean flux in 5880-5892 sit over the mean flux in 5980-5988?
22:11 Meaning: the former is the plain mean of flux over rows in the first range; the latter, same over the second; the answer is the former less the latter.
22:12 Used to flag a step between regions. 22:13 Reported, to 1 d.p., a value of -4.4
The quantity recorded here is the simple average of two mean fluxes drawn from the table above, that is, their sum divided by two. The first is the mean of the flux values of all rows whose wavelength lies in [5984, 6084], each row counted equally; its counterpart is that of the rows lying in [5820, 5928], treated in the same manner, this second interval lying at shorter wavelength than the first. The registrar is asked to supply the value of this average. 27.2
